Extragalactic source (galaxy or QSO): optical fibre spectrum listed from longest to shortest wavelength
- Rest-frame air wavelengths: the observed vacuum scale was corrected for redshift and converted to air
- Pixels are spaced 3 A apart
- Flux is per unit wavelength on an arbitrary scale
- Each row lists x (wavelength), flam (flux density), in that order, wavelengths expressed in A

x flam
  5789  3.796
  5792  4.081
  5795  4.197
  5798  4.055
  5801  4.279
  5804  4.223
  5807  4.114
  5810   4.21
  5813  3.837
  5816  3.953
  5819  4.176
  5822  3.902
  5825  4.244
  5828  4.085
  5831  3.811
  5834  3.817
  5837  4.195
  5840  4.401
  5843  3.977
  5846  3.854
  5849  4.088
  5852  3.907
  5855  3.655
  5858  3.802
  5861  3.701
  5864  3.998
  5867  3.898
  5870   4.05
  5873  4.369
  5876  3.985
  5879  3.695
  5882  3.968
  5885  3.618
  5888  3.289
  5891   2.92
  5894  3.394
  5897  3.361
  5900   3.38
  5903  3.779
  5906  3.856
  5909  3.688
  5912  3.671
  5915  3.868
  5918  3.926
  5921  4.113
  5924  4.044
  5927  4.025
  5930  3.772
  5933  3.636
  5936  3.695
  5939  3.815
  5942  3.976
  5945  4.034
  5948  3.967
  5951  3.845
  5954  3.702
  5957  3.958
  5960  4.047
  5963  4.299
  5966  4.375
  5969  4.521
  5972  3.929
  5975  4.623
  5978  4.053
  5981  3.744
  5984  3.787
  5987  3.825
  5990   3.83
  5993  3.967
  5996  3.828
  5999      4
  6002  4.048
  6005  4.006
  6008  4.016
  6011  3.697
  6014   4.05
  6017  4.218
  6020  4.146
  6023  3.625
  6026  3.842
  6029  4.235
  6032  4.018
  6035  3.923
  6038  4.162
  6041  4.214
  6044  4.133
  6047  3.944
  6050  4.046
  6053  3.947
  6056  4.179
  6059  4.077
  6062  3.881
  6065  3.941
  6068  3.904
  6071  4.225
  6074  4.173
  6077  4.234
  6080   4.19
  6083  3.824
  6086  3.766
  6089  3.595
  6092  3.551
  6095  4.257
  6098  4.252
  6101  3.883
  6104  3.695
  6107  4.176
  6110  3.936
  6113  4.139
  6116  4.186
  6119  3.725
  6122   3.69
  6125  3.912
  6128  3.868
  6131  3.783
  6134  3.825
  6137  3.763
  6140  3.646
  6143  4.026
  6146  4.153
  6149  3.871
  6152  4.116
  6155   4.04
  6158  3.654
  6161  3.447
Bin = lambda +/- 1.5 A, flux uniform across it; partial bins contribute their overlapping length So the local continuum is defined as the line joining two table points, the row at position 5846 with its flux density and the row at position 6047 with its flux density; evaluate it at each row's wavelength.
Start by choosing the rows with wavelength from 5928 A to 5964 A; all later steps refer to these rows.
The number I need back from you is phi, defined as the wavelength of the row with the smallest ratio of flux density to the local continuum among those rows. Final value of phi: 5933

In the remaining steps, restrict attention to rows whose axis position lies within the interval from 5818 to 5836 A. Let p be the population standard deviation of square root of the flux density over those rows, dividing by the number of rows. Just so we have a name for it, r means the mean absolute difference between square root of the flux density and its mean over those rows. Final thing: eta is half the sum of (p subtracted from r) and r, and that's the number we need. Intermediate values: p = 0.043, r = 0.041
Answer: 0.019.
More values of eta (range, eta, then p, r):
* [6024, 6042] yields 0.016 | 0.037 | 0.034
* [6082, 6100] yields 0.028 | 0.072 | 0.064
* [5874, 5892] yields 0.035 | 0.101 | 0.085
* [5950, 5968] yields 0.021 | 0.059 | 0.050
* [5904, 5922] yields 0.011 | 0.038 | 0.030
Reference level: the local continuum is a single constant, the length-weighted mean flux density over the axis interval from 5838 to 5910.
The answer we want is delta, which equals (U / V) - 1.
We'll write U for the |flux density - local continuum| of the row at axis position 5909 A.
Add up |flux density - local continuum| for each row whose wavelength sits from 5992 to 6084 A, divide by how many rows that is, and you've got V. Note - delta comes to -0.64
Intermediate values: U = 0.092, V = 0.26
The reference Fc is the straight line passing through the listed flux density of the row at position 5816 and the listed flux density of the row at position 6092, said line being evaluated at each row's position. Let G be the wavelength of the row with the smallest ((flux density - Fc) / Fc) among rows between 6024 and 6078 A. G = 6026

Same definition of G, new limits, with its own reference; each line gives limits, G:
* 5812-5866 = 5855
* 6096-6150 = 6104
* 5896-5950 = 5897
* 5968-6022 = 6011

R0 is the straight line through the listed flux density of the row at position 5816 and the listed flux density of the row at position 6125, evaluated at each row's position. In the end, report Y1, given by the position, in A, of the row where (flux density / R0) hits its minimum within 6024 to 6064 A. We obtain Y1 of 6026 A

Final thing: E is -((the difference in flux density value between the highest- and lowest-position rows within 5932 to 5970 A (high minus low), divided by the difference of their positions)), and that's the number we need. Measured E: -0.025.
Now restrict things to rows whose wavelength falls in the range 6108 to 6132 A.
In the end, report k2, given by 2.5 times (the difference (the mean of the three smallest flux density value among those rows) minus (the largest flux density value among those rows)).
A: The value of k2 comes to -1.1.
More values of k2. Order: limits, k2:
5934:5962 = -0.8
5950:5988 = -2.2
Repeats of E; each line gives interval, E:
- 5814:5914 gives 0.003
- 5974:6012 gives 0.026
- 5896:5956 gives -0.006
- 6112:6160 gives 0.011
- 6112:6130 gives 0.018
